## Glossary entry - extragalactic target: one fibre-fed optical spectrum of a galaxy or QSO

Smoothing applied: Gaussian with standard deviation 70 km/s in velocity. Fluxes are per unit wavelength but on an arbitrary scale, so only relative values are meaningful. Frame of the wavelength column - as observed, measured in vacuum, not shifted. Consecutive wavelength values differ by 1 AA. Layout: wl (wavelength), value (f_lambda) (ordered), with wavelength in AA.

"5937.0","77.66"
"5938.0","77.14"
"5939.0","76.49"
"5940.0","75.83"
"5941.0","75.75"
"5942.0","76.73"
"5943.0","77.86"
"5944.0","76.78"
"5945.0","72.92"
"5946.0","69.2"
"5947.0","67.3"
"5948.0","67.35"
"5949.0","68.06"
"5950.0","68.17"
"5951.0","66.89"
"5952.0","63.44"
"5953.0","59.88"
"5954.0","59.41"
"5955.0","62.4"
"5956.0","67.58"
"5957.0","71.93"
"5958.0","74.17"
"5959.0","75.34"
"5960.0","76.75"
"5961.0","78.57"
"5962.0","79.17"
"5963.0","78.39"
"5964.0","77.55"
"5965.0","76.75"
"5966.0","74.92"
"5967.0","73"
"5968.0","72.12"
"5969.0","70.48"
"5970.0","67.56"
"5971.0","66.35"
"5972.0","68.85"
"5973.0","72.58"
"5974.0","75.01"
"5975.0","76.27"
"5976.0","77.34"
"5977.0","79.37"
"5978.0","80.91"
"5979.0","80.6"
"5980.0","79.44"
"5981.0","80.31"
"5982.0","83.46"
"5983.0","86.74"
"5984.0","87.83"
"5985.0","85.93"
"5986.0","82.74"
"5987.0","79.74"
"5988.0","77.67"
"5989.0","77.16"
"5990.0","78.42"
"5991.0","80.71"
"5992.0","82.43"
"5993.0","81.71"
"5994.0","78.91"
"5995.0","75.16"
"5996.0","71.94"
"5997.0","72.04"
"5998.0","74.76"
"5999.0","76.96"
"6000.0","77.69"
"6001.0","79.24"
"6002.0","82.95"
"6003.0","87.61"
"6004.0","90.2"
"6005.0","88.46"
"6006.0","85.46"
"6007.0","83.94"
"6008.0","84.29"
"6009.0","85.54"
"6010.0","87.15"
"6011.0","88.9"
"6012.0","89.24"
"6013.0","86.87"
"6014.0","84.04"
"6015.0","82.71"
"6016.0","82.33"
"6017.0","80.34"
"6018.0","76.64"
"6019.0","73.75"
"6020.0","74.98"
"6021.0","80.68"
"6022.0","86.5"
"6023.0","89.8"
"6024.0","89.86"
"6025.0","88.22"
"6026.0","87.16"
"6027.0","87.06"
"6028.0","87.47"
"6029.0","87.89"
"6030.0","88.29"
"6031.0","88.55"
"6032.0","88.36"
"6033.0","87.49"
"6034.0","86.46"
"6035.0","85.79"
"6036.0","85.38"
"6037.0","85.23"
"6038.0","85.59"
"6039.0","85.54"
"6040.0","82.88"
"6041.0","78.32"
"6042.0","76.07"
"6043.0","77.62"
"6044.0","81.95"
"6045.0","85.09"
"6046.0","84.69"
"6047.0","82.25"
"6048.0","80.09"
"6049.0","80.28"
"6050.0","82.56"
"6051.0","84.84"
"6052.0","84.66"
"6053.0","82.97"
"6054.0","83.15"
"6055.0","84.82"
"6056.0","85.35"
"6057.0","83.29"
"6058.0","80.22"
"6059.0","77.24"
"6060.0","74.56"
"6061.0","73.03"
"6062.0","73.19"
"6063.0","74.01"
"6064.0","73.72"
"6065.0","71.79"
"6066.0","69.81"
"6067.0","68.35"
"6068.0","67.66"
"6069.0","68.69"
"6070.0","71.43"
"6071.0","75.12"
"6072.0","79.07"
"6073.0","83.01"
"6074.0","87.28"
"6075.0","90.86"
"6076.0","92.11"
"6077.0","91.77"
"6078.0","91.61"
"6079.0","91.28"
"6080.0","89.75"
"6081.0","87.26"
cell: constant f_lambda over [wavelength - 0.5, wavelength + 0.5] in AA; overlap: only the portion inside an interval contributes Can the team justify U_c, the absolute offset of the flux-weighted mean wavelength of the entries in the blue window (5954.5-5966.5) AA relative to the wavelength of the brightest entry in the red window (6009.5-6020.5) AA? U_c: 51.3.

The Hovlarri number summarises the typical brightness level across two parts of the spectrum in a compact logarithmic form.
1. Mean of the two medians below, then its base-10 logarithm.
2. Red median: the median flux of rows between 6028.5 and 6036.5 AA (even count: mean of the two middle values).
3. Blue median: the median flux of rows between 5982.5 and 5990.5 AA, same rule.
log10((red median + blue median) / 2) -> 1.93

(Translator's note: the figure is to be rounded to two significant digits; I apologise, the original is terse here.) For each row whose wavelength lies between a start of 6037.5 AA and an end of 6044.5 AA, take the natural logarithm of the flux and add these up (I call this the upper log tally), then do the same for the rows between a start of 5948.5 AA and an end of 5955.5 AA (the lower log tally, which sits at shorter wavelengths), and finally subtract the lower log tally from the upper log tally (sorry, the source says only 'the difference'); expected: 1.7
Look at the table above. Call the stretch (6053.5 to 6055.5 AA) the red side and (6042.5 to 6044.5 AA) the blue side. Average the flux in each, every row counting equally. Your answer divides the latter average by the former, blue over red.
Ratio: 0.95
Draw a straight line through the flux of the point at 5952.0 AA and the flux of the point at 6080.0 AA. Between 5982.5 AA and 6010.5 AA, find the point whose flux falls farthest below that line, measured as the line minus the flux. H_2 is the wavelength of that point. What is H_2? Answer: 5997.0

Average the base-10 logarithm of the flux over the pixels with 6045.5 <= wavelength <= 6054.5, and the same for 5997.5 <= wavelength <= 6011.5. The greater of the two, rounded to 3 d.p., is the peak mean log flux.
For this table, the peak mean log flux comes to 1.923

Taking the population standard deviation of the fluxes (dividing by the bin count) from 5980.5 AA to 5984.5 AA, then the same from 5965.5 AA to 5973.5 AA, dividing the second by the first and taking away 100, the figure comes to -99.1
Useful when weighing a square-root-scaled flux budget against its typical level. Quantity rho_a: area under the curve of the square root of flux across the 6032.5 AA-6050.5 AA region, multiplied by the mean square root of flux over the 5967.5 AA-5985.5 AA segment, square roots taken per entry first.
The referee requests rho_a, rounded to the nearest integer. 1440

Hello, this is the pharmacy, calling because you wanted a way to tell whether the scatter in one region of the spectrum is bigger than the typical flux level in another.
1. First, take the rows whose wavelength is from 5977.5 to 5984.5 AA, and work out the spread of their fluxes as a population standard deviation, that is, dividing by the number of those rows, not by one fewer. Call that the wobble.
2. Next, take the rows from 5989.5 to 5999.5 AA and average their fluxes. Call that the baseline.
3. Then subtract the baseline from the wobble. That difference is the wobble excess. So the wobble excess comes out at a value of -74.2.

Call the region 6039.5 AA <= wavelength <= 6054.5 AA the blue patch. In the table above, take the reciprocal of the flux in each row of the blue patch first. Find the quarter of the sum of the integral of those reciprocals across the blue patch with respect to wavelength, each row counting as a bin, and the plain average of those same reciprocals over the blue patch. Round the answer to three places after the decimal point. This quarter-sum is 0.049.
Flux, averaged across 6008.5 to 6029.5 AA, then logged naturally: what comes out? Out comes 4.438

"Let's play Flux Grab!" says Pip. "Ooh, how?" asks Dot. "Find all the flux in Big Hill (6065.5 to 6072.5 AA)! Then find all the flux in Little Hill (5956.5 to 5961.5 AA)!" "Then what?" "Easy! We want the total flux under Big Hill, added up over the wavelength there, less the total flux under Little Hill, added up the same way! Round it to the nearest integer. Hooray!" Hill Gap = 123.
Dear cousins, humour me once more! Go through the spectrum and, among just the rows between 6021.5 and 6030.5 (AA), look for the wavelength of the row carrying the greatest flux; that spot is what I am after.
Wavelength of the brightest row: 6024.0 AA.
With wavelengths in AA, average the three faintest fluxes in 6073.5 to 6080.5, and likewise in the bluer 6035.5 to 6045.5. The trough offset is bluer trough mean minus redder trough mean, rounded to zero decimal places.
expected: -12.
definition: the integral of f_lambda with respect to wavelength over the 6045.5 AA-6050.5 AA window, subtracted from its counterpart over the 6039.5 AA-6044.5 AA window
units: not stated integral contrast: -13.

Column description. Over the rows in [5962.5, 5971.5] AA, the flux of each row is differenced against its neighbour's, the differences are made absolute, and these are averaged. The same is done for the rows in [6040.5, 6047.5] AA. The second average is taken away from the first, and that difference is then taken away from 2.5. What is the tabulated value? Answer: 3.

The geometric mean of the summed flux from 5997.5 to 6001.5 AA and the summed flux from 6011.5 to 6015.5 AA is 325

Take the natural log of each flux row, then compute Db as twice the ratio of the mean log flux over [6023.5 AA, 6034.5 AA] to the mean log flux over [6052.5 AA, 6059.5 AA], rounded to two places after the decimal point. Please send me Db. 2.03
